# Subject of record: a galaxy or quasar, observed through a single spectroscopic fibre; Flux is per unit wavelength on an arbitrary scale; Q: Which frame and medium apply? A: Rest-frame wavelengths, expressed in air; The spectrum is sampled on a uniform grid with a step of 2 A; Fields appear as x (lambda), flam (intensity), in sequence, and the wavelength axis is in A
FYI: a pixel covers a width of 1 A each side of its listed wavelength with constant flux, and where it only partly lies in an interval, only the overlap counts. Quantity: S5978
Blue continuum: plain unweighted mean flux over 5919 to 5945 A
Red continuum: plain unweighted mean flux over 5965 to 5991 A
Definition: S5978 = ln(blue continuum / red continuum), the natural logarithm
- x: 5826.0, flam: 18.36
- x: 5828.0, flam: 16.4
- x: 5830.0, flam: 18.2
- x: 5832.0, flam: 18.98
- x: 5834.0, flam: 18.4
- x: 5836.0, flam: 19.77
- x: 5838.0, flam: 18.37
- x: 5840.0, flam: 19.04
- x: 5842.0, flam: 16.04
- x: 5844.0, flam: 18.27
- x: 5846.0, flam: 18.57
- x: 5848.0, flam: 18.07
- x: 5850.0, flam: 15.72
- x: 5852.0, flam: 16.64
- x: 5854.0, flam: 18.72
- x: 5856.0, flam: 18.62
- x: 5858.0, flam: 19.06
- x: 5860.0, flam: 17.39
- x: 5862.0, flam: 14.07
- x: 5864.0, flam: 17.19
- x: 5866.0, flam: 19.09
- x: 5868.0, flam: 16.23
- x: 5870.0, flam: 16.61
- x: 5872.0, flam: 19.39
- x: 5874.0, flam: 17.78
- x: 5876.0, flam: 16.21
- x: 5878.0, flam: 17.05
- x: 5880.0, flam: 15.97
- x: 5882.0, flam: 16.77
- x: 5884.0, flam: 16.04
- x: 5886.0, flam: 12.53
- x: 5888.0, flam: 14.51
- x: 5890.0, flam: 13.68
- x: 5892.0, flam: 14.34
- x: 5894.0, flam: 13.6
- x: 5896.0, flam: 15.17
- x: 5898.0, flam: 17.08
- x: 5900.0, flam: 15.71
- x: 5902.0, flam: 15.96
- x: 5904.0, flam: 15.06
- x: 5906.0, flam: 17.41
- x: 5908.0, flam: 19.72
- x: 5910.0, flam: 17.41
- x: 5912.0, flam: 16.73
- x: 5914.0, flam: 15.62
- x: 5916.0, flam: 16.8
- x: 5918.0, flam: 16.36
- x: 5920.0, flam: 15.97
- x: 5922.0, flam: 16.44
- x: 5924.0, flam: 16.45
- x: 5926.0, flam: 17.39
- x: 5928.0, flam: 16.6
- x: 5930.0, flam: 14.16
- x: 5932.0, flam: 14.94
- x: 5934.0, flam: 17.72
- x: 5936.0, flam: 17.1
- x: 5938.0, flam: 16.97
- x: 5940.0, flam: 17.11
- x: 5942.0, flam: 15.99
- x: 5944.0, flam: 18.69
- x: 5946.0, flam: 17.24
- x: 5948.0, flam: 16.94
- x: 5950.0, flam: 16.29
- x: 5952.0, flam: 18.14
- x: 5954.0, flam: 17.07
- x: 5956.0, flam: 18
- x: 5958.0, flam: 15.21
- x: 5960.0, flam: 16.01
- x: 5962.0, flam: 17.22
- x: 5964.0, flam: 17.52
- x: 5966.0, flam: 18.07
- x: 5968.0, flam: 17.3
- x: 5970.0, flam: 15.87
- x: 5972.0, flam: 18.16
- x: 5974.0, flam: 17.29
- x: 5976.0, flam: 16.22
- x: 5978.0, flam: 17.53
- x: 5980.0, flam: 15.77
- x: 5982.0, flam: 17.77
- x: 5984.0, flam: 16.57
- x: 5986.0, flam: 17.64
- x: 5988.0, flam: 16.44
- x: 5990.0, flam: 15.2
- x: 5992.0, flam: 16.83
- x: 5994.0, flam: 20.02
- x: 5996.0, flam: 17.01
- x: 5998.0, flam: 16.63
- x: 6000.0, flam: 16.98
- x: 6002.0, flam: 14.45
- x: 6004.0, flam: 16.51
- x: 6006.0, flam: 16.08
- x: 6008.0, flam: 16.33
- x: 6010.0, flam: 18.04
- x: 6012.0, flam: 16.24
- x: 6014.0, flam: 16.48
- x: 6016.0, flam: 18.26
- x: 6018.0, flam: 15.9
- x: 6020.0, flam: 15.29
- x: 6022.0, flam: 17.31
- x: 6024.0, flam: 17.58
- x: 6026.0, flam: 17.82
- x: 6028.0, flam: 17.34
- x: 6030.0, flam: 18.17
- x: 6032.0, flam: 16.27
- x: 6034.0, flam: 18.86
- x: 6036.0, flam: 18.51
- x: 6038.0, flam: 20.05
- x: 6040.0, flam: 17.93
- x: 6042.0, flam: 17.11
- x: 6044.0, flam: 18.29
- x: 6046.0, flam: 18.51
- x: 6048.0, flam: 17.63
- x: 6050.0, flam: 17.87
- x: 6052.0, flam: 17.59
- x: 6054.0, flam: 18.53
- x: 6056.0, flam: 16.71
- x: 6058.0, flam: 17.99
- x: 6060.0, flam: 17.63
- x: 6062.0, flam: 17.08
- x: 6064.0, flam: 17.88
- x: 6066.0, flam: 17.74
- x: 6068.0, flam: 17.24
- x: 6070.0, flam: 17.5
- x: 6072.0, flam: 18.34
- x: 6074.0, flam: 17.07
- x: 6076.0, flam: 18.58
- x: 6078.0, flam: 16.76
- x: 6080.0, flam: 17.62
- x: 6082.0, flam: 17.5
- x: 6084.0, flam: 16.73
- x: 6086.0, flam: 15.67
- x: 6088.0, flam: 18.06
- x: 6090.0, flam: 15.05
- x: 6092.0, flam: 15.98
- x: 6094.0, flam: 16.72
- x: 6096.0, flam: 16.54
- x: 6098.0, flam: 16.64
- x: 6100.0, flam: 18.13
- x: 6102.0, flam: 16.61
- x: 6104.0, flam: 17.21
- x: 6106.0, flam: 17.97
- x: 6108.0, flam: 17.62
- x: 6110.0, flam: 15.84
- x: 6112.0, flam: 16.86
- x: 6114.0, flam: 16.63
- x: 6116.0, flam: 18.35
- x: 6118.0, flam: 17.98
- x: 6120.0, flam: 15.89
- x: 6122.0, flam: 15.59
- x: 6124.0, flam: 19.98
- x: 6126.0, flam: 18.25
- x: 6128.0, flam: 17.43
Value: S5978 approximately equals -0.02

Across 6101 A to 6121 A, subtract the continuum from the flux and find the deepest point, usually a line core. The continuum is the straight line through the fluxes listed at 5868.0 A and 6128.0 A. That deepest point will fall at 6110.0 A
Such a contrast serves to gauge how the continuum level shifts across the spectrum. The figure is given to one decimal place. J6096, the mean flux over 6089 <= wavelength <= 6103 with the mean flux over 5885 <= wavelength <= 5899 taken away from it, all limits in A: 2.1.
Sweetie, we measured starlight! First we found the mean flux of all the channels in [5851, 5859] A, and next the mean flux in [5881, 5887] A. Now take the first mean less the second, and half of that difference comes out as 1.57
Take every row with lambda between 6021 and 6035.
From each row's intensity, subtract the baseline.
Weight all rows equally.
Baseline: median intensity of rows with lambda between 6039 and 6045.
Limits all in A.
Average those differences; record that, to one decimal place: -0.3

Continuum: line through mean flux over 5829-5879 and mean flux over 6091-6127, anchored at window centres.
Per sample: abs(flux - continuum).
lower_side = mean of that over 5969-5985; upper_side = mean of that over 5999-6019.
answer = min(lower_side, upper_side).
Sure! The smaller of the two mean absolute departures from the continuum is 0.83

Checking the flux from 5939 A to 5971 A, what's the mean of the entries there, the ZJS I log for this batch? 17.0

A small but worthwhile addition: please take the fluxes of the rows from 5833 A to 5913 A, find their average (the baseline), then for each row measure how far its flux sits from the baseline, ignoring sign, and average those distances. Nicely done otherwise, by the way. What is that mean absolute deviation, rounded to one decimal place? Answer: 1.5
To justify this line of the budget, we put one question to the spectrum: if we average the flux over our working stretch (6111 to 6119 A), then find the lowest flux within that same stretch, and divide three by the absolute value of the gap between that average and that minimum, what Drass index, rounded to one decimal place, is 3.6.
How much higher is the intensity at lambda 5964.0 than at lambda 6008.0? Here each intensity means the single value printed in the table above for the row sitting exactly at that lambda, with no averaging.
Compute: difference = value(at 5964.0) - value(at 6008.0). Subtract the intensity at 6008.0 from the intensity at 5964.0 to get 1.2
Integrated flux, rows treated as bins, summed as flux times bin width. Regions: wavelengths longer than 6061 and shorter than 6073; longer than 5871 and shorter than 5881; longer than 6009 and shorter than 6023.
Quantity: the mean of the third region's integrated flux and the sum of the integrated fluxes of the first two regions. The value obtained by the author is 310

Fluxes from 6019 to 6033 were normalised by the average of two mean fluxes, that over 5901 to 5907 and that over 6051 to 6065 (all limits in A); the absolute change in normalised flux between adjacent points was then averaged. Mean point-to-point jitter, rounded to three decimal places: 0.057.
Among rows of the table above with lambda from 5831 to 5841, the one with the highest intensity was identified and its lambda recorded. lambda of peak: 5836.0 A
